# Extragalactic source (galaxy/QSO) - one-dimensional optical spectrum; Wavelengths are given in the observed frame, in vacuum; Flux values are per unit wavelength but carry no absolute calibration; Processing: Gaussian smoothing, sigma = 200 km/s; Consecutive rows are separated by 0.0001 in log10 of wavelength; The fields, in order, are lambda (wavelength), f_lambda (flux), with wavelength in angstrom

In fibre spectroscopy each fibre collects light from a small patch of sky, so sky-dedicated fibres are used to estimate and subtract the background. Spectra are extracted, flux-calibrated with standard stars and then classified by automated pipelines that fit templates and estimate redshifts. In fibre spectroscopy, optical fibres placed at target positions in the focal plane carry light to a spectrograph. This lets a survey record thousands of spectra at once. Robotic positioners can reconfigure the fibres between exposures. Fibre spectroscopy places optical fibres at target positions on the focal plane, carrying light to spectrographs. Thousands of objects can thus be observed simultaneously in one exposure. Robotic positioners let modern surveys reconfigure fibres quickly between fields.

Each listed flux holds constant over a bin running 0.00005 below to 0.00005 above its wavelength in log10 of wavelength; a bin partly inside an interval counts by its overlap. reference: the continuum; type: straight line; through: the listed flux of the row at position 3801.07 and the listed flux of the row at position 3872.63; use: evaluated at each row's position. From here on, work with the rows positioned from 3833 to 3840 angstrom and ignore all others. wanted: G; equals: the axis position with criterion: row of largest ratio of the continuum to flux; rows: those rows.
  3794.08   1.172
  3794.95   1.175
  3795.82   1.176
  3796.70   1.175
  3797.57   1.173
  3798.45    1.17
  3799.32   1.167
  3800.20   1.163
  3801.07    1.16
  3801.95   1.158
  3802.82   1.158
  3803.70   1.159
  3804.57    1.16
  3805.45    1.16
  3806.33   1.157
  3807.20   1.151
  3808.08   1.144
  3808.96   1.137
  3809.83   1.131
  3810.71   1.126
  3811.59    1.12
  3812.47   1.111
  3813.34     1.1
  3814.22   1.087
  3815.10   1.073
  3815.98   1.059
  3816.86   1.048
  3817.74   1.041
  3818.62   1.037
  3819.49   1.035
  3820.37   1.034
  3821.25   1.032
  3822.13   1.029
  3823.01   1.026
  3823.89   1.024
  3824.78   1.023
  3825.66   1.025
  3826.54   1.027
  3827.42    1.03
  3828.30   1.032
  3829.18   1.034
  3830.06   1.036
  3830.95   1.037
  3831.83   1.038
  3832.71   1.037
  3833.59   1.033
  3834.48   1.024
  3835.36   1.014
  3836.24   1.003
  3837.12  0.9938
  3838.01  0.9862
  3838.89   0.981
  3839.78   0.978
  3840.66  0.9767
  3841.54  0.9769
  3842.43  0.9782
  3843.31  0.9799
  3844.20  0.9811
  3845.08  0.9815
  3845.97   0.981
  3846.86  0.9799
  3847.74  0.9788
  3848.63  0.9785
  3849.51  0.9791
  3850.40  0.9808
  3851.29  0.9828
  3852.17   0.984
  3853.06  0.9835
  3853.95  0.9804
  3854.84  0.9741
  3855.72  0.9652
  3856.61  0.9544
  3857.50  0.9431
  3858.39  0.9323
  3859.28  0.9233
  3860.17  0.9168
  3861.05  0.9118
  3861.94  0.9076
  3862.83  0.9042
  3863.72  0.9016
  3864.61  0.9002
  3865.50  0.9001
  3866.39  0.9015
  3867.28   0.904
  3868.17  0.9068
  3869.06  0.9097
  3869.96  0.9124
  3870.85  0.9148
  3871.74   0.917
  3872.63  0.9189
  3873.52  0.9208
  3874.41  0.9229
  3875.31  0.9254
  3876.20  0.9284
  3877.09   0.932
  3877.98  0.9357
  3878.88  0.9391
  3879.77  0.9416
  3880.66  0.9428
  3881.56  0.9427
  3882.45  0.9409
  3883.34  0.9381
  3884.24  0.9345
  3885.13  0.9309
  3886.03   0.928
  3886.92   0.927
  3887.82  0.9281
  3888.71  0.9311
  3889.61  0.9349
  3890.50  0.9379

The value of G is 3839.78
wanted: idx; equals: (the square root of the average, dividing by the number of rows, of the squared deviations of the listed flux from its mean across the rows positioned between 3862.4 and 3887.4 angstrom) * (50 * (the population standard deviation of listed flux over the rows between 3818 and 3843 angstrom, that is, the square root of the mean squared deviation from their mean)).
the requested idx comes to 0.016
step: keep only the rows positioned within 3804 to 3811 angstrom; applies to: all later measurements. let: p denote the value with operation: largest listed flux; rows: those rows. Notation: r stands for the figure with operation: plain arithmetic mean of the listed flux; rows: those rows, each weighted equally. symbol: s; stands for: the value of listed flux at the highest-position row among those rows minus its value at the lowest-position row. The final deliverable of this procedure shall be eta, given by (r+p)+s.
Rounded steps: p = 1.16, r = 1.15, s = -0.034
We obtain 2.27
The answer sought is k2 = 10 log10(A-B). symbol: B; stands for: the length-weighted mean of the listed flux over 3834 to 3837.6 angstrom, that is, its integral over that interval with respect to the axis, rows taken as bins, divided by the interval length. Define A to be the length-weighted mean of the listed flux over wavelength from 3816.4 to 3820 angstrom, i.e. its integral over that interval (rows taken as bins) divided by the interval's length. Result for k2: -14.6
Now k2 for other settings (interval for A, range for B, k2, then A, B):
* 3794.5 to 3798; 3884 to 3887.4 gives -6.1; 1.18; 0.93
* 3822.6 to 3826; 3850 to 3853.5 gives -14.1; 1.02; 0.98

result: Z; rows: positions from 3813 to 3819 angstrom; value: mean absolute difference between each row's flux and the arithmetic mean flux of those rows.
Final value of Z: 0.020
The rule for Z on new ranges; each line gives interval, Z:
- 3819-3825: 0.004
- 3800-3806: 0.001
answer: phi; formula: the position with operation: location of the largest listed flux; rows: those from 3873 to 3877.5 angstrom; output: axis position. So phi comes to 3877.09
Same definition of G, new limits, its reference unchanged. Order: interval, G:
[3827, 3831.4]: 3827.42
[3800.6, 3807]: 3801.07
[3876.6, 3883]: 3877.09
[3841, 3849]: 3841.54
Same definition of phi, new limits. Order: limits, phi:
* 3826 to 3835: 3831.83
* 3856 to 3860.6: 3856.61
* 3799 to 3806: 3799.32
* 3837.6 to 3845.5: 3838.01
